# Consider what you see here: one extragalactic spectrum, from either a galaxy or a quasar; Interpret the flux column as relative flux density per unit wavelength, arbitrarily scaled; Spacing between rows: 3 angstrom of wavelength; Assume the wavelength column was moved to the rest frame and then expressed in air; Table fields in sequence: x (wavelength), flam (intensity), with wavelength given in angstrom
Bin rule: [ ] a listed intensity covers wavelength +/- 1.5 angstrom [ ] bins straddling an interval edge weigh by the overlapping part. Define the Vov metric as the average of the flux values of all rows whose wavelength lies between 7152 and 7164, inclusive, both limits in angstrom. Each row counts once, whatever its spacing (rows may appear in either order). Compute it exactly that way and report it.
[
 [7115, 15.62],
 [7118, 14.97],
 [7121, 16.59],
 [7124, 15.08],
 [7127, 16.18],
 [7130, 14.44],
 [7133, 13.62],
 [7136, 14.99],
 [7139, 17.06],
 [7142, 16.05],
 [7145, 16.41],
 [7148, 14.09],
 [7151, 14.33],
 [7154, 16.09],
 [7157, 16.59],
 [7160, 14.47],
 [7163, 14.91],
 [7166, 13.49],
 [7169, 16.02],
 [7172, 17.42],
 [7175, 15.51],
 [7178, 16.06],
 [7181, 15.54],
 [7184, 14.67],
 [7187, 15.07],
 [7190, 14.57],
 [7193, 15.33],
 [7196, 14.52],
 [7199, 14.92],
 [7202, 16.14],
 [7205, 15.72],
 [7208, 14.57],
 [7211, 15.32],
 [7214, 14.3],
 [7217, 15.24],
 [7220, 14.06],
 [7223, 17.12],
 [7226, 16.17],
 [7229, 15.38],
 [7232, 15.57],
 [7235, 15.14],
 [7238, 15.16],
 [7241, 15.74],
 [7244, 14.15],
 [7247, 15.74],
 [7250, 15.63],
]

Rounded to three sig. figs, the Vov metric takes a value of 15.5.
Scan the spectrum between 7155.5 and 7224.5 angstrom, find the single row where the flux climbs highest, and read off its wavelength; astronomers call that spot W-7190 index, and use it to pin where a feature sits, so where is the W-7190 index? 7172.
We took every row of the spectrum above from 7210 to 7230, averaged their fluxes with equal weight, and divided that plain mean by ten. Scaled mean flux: 1.54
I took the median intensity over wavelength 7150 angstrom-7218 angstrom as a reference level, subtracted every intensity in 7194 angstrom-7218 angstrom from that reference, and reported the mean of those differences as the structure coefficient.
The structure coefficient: 0.15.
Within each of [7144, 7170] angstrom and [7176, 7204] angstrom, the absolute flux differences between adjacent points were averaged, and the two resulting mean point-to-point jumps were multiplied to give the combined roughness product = 0.97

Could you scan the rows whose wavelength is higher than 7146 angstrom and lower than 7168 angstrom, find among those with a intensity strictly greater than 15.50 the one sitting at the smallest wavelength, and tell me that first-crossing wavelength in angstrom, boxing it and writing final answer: 7154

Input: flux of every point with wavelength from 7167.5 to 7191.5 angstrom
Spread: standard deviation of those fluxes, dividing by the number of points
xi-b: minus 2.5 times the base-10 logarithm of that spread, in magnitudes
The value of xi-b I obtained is 0.16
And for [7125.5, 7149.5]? -0.16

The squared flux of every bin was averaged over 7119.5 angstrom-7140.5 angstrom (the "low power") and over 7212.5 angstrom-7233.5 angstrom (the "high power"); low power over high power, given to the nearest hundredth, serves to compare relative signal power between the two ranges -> 1.00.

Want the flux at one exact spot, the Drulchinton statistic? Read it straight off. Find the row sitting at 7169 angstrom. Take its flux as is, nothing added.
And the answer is 16.02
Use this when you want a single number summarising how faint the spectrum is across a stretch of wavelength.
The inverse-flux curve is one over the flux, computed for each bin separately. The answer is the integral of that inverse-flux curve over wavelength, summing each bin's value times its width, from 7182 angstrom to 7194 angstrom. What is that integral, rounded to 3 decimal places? 0.805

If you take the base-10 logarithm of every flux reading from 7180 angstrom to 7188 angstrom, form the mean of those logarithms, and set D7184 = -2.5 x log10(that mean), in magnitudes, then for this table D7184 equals -0.178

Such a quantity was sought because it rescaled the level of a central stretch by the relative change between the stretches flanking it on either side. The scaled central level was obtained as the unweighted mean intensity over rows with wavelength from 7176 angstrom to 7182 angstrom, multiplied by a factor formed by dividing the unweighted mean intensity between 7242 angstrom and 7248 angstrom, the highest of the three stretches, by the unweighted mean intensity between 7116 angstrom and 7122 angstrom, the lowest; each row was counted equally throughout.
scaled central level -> 15.0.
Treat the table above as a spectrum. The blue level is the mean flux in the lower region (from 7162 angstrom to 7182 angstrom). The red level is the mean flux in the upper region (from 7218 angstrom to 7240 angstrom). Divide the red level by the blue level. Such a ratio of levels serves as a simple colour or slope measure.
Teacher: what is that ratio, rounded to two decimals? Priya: 1.00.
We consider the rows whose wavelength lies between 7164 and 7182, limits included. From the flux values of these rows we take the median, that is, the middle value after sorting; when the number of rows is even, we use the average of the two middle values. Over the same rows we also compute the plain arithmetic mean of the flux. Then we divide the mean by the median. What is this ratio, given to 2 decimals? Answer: 0.99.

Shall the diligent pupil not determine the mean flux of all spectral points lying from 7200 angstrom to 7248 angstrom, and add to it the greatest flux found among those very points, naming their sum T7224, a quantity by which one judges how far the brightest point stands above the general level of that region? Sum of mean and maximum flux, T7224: 32.5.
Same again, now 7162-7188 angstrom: 32.8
